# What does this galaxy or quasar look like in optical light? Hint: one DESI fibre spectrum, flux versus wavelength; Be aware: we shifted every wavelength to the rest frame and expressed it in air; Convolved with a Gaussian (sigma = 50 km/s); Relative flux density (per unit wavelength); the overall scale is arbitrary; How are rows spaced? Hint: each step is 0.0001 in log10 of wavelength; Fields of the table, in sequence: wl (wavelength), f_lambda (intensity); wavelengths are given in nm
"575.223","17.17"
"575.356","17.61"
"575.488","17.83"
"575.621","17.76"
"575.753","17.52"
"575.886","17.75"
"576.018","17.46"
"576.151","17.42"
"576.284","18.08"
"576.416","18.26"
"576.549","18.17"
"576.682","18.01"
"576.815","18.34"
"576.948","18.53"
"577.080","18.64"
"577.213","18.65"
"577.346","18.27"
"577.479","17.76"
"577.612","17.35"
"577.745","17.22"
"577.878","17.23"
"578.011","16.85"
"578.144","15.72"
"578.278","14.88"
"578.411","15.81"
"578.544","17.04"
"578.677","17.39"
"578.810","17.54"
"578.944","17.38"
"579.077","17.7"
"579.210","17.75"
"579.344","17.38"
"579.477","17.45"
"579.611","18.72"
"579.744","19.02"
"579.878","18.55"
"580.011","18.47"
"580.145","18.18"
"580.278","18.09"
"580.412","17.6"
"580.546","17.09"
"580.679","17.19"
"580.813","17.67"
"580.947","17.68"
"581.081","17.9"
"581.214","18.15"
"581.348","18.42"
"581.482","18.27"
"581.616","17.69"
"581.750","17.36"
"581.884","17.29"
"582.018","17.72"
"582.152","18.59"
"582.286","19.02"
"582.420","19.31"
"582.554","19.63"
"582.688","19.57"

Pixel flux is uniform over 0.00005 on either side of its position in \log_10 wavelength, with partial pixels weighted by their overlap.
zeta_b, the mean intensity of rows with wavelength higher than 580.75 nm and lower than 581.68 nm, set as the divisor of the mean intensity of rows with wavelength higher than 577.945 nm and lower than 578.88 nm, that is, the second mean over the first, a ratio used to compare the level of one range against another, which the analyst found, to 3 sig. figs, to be 0.916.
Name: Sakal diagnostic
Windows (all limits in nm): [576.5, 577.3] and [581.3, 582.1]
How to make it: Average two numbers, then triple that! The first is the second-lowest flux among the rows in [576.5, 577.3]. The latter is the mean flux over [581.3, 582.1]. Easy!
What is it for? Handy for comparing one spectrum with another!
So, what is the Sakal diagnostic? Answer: 53.9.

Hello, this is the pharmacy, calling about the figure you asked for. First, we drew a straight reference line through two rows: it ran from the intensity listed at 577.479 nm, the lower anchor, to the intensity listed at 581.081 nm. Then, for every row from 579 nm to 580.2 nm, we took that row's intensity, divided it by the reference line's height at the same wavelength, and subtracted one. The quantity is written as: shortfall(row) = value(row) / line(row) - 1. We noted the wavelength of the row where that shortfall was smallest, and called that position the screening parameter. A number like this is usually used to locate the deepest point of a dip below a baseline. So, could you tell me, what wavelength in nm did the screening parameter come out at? 579.344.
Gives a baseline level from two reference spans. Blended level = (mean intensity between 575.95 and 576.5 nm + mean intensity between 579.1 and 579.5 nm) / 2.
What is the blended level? 17.7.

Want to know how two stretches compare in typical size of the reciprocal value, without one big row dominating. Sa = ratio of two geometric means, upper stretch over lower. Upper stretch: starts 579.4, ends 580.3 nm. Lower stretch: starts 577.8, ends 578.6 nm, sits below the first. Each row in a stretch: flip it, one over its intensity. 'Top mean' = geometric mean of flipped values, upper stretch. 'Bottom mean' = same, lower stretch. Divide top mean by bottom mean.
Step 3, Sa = 0.88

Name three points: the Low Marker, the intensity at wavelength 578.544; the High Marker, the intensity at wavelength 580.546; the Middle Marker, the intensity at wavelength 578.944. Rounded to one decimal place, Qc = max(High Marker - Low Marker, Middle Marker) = 17.4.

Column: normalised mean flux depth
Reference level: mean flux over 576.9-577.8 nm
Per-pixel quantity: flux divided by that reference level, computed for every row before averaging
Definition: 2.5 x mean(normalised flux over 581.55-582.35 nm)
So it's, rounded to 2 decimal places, 2.48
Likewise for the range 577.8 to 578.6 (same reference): 2.25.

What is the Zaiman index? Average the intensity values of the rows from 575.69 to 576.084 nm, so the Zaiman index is 17.6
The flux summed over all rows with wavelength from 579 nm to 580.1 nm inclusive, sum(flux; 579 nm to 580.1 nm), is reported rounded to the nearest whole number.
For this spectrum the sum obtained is 145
